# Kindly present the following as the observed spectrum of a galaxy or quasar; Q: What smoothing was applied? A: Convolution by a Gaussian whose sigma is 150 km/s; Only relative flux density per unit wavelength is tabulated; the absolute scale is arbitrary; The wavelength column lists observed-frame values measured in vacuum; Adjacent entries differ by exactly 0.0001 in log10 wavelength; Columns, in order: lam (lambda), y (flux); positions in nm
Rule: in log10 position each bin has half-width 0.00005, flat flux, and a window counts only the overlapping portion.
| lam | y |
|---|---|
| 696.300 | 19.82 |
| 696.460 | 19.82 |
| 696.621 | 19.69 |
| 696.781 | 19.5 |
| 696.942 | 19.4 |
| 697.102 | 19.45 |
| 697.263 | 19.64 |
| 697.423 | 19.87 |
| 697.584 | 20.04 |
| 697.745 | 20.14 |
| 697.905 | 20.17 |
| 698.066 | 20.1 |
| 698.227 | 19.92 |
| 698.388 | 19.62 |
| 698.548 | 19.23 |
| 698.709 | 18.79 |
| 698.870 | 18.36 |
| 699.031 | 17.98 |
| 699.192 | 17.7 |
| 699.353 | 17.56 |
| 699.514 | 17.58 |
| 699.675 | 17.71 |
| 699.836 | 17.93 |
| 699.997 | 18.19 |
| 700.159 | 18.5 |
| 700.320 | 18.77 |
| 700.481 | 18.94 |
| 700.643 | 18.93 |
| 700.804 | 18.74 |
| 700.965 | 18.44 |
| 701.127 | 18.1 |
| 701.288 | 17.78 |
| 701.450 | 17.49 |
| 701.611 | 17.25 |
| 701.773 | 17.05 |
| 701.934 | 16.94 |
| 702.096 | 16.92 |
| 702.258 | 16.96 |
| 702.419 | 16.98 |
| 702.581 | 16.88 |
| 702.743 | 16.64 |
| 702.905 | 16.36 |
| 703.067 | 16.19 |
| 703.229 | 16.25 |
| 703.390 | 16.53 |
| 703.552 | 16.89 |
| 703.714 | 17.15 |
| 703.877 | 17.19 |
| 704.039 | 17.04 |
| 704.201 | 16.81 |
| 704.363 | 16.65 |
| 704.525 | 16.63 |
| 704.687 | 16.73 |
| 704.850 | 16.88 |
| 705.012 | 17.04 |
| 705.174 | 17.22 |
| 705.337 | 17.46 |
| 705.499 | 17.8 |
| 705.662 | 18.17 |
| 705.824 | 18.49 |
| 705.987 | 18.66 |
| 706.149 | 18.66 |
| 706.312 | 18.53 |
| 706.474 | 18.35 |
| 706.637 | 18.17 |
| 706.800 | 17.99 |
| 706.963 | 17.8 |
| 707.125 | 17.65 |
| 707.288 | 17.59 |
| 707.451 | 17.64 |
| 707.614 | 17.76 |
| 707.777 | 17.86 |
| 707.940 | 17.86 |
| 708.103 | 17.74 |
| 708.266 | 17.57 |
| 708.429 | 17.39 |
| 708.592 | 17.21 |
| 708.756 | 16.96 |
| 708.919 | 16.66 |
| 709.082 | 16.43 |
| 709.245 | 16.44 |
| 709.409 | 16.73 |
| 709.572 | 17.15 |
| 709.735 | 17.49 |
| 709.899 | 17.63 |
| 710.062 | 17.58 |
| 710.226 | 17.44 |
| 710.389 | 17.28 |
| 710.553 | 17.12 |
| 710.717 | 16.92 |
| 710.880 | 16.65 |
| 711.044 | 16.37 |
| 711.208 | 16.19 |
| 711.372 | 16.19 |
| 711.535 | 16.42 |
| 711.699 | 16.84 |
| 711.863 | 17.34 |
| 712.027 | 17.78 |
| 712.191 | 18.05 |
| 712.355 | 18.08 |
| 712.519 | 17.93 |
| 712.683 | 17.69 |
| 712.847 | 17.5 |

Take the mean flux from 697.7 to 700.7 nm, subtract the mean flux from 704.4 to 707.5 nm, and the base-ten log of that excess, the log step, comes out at -0.01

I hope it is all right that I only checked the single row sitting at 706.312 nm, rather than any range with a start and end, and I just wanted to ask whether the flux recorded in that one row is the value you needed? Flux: 18.53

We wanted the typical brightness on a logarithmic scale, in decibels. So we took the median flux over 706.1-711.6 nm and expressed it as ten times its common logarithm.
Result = 12.4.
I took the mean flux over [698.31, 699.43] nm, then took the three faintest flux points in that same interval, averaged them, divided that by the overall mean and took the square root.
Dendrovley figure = 0.980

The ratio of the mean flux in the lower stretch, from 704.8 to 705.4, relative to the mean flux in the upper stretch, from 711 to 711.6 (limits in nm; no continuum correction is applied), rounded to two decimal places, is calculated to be 1.05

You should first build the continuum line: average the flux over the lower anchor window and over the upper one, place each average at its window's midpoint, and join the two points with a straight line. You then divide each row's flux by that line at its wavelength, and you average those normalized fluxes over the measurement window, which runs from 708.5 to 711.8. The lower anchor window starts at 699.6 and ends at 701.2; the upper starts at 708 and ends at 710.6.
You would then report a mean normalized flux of 0.990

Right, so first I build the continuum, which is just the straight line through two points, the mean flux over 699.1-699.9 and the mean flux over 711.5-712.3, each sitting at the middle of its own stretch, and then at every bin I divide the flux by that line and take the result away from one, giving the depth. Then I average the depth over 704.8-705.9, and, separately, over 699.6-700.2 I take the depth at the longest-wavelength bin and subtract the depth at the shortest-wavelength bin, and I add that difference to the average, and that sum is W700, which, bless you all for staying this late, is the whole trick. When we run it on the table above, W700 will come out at -0.05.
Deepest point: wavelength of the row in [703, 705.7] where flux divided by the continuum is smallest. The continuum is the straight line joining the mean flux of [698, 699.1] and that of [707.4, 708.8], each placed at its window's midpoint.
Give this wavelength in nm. 703.067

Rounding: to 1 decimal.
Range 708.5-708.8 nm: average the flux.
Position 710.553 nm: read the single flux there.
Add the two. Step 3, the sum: 34.2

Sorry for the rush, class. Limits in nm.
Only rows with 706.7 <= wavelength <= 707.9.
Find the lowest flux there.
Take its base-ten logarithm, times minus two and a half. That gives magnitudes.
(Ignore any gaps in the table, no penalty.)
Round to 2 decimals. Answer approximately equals -3.11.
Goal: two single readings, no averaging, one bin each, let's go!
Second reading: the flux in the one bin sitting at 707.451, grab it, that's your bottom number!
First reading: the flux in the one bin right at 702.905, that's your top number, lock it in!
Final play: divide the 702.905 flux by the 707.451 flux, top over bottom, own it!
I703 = 0.93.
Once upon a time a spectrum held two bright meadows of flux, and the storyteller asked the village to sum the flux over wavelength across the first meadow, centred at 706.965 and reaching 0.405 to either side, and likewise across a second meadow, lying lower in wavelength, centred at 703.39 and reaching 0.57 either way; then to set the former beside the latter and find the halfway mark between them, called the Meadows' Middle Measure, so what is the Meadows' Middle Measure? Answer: 17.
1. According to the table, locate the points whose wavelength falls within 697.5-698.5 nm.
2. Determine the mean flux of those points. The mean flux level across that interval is 20.0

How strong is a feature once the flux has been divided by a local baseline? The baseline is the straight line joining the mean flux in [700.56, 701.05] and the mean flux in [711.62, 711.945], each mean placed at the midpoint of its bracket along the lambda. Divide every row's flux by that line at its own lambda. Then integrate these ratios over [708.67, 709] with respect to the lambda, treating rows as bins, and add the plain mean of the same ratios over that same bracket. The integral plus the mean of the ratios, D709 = 1.27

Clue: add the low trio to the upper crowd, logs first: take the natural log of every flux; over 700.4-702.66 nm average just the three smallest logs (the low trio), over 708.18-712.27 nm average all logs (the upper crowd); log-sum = 5.66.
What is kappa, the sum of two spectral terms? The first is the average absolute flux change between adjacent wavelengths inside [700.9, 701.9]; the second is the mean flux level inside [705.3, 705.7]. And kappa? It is 18.1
